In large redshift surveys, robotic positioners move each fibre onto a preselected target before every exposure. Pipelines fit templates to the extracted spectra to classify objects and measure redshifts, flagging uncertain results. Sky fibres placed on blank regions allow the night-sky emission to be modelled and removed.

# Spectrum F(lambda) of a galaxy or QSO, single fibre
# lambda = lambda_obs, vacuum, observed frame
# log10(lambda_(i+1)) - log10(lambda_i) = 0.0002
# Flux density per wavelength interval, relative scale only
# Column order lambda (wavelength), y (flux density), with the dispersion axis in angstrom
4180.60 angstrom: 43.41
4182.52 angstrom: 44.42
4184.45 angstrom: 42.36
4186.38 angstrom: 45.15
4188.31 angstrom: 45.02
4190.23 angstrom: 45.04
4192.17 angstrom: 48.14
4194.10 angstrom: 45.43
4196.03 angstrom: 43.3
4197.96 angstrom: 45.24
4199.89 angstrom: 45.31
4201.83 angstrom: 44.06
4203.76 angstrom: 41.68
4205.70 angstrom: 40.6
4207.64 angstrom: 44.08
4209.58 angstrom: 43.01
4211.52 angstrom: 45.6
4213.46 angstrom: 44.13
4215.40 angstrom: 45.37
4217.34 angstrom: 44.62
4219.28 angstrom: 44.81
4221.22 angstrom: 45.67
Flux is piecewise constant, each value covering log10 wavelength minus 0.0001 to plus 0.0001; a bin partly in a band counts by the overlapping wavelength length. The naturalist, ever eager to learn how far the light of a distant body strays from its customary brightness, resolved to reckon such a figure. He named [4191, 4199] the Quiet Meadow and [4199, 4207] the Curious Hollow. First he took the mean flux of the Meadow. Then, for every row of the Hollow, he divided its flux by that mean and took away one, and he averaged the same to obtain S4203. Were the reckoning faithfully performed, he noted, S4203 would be -0.06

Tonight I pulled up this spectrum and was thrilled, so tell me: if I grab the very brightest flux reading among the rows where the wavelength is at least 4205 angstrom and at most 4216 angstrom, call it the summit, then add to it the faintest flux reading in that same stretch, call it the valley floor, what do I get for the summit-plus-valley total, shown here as 86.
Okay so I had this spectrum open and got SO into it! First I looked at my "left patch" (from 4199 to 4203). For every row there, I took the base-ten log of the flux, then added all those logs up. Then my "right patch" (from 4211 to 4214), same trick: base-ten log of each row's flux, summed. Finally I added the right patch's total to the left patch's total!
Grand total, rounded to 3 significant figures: 6.60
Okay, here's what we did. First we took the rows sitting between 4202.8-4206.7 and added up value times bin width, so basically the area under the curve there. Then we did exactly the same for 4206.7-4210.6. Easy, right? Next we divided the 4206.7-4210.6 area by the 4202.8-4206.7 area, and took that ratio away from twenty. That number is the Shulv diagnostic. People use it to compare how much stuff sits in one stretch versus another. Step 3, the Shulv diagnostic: 18.9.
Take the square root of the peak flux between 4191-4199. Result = 6.94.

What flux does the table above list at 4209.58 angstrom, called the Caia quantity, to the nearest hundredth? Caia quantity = 43.01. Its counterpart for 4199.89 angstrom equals 45.31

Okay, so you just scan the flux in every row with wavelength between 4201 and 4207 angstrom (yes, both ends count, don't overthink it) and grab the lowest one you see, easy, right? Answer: 40.6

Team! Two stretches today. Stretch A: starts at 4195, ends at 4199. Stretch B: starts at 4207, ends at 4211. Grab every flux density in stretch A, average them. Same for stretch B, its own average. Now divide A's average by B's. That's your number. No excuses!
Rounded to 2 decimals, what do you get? 1.02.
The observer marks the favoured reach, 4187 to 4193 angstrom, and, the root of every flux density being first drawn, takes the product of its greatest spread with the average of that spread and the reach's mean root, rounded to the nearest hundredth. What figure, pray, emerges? 0.80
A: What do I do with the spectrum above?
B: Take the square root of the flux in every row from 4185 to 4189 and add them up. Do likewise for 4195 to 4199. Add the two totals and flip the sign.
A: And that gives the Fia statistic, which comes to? -26.7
